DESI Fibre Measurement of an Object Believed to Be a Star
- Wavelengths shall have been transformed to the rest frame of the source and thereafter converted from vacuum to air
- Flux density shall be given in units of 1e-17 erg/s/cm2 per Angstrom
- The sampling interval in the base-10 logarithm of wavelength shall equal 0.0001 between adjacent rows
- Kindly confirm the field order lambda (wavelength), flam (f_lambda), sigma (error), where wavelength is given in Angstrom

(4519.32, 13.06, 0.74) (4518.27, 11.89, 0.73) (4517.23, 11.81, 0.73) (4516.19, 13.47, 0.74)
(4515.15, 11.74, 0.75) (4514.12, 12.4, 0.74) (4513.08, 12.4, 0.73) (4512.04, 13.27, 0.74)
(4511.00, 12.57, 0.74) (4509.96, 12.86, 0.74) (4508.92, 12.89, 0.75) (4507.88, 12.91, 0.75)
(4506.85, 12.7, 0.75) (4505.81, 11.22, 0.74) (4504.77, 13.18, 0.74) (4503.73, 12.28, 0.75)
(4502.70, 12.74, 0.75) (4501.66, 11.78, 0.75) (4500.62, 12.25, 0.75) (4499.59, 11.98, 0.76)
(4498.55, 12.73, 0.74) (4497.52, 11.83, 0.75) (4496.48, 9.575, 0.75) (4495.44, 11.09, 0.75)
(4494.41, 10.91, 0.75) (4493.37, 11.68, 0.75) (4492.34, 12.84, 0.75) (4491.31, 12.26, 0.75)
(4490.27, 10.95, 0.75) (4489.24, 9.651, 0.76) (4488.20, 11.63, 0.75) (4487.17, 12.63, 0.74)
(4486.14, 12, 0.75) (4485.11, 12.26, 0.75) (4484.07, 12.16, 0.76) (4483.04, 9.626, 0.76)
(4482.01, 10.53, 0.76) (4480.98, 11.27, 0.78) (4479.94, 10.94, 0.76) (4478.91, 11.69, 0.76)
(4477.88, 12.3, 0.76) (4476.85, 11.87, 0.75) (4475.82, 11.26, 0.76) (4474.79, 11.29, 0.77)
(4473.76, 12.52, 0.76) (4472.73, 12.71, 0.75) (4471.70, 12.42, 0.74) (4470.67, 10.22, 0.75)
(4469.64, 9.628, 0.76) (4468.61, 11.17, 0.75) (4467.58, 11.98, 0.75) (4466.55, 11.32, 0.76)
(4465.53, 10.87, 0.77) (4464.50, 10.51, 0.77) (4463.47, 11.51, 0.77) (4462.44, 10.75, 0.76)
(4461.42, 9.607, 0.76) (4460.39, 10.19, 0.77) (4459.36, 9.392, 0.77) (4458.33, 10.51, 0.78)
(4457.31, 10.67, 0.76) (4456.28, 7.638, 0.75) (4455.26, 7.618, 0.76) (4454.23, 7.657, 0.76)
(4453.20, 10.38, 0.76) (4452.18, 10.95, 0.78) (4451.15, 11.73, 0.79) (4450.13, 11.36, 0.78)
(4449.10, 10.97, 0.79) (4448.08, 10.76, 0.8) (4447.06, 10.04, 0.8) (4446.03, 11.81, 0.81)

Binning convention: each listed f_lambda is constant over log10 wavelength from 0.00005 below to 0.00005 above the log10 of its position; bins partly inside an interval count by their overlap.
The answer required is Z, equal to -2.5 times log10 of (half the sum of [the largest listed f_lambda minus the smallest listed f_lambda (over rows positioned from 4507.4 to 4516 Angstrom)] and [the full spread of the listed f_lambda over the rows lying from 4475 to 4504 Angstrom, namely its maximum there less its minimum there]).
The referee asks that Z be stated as -0.95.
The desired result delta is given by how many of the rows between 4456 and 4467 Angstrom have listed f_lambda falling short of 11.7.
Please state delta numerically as 11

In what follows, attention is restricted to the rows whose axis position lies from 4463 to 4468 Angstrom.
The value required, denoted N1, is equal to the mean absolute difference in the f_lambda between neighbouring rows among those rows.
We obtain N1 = 0.6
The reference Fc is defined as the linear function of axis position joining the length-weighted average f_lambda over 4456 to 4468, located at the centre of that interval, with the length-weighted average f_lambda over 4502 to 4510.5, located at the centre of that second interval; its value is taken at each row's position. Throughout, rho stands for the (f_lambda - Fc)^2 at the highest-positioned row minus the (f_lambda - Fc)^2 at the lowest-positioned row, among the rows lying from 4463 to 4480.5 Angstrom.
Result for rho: -0.8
